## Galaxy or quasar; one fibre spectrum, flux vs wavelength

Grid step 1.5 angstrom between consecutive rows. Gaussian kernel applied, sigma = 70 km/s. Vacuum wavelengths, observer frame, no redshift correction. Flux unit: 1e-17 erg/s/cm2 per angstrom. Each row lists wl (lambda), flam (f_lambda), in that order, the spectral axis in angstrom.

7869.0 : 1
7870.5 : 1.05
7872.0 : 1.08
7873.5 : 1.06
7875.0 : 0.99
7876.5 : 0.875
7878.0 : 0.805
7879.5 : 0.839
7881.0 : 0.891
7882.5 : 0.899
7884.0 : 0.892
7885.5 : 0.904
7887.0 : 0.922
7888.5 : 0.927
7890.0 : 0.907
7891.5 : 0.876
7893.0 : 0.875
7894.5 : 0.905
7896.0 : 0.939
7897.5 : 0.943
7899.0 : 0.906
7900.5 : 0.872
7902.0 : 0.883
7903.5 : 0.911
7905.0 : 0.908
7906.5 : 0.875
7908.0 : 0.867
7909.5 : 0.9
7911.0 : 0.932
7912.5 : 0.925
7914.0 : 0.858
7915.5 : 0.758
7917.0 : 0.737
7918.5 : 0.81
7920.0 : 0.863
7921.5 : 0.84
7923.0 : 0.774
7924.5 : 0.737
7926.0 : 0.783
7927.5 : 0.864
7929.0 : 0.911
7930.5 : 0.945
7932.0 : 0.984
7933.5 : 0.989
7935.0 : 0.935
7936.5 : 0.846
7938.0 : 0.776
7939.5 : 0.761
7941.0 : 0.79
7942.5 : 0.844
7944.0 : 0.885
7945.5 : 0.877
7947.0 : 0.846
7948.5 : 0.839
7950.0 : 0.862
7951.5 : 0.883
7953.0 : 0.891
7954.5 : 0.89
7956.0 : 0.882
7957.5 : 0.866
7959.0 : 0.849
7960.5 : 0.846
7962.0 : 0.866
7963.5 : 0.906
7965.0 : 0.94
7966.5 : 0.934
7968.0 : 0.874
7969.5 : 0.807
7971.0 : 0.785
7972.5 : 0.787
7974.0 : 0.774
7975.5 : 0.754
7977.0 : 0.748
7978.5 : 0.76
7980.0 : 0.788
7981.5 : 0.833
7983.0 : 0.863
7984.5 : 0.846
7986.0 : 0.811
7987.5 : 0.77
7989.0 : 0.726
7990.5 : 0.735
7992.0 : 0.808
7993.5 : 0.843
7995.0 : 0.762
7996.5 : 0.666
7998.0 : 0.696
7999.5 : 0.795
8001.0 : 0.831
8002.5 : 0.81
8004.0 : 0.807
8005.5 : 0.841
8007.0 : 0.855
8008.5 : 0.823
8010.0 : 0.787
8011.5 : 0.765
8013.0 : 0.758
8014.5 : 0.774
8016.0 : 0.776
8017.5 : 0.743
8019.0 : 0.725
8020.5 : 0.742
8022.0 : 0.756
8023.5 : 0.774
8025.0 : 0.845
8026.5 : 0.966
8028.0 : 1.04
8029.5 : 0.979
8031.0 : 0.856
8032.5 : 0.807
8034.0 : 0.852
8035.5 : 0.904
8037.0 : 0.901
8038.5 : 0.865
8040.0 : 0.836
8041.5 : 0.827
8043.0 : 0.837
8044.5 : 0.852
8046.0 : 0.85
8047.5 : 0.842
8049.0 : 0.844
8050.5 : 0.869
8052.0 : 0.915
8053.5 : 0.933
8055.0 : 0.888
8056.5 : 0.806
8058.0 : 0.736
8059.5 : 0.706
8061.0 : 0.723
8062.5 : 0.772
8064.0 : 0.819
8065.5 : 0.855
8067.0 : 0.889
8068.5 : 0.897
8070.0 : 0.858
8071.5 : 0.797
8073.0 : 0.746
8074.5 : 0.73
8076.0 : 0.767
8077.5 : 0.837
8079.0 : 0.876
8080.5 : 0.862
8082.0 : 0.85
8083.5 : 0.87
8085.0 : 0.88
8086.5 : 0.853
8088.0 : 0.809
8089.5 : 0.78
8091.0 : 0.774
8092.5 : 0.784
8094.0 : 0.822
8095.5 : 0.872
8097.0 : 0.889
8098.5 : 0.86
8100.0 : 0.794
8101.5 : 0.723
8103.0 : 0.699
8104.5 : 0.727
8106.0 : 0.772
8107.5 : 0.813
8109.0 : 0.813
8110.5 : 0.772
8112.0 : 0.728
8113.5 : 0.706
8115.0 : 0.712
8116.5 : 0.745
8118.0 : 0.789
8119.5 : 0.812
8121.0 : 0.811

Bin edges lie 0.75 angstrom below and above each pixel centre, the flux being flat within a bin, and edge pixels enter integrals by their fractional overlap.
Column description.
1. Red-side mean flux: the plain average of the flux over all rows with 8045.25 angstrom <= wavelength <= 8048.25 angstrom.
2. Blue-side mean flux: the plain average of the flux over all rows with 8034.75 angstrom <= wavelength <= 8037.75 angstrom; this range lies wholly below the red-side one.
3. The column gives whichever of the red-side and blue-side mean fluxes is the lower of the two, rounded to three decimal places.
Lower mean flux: 0.846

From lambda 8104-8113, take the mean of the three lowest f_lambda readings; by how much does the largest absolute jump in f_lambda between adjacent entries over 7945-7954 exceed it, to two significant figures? -0.71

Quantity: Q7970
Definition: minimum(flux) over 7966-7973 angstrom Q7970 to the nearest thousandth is 0.785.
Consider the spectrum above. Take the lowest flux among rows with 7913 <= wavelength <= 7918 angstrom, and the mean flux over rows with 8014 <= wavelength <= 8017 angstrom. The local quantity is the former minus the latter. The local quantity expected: -0.04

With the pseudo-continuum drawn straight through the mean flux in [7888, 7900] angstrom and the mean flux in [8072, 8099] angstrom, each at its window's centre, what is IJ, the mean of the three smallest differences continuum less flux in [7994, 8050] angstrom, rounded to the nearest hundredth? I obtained -0.14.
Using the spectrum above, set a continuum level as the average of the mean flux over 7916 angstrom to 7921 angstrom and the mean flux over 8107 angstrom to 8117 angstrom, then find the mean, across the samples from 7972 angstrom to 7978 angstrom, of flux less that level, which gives -0.014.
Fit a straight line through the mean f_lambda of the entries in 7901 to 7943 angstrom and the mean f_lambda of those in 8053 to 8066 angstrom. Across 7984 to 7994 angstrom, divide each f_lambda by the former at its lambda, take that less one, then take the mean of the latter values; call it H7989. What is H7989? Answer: -0.05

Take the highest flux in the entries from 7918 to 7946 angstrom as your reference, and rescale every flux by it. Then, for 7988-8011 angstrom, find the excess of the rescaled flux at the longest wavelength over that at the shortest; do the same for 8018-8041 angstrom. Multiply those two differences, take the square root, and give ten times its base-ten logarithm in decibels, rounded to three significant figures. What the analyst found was -10.8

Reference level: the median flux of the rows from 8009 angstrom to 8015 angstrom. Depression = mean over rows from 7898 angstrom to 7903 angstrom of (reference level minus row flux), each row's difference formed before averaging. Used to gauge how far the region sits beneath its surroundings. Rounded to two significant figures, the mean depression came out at -0.12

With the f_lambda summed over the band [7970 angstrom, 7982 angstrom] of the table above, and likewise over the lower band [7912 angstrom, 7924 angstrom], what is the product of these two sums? 41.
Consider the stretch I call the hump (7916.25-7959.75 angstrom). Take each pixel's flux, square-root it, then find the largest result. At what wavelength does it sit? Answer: 7933.5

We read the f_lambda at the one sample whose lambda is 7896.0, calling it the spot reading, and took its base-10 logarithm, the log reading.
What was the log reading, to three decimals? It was -0.027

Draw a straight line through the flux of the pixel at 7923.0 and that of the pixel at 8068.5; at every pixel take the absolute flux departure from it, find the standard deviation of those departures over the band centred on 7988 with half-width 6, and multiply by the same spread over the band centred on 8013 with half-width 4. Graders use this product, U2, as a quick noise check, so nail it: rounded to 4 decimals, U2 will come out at 0.0004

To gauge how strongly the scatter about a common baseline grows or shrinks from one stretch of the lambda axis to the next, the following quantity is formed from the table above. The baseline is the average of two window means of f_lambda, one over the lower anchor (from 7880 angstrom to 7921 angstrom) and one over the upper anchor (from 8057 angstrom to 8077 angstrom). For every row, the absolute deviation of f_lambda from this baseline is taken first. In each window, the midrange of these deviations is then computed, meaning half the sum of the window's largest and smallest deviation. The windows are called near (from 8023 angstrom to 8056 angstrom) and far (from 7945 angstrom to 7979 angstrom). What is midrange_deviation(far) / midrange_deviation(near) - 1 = -0.50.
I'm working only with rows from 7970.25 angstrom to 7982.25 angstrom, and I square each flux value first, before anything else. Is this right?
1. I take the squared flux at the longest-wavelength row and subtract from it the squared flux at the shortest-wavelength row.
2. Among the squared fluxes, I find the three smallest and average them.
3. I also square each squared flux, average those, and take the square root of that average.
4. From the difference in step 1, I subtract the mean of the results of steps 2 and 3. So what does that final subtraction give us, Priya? -0.51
